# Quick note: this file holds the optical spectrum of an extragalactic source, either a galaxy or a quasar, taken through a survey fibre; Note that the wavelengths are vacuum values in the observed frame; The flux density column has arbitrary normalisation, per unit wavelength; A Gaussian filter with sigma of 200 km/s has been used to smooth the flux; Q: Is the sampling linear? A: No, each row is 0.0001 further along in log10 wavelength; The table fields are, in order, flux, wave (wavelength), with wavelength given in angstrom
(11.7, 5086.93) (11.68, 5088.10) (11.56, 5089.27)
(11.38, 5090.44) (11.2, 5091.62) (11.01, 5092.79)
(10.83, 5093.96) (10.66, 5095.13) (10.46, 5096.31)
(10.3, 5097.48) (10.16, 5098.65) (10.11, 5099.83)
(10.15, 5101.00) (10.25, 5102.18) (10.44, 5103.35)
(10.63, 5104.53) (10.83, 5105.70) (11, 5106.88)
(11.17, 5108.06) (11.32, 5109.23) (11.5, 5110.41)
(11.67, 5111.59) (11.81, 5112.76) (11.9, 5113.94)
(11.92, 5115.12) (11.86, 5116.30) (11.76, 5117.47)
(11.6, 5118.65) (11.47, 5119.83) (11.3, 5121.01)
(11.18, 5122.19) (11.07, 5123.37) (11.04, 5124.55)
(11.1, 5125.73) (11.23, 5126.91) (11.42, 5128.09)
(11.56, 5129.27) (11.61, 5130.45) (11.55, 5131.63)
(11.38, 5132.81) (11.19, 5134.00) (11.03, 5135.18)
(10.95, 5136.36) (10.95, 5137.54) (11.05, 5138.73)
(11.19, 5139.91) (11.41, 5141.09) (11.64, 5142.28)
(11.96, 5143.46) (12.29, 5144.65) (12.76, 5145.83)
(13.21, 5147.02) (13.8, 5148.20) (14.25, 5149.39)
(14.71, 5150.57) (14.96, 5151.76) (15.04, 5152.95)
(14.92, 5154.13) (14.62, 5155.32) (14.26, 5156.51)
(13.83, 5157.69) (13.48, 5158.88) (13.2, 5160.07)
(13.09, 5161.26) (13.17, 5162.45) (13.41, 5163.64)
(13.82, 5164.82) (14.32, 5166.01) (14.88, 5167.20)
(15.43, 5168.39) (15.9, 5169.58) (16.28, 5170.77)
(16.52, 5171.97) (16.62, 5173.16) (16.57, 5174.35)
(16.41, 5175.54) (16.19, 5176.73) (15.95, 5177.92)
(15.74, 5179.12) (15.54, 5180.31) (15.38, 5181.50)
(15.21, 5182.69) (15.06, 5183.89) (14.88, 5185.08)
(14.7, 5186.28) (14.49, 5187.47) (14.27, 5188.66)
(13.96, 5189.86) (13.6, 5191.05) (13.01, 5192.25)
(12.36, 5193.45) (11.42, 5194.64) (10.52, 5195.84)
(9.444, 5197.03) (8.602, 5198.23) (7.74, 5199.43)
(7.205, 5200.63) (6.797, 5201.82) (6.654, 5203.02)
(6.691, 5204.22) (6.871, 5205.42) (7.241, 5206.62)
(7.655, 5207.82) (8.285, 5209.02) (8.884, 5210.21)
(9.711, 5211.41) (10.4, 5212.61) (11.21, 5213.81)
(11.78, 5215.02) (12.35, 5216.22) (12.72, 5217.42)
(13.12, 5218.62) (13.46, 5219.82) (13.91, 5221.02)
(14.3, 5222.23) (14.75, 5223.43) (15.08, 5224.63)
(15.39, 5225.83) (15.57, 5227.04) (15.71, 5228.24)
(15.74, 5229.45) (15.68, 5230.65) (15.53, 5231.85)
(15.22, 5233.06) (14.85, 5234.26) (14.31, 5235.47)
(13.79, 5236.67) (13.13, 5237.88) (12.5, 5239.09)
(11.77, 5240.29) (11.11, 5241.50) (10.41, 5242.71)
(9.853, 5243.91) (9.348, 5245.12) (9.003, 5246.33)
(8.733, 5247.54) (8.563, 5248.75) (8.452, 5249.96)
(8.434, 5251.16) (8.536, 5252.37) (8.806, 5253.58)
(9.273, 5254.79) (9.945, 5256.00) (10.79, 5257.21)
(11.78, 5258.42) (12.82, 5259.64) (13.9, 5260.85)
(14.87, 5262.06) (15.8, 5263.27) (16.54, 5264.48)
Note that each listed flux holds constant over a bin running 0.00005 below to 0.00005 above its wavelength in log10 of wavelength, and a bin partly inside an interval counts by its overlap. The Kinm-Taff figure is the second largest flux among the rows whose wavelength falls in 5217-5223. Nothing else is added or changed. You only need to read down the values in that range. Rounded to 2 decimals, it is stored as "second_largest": 13.91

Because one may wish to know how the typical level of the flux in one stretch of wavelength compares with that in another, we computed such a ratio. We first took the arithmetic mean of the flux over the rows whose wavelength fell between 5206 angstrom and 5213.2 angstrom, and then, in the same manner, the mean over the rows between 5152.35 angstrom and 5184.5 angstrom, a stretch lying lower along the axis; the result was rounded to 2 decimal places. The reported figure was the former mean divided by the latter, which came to 0.58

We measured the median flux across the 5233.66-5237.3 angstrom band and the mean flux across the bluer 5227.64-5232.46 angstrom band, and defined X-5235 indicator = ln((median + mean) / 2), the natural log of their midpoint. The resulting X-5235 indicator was 2.7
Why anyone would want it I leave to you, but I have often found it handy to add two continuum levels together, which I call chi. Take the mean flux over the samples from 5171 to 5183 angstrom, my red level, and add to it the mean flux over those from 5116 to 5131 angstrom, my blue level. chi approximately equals 27.4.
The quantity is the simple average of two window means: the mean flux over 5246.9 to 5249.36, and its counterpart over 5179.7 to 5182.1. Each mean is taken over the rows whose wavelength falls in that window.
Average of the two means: 12.1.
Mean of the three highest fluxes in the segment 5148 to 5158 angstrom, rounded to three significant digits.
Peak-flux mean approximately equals 15.0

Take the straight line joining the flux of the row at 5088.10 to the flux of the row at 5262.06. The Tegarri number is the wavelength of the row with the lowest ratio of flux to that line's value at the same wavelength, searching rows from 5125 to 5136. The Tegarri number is 5135.18 angstrom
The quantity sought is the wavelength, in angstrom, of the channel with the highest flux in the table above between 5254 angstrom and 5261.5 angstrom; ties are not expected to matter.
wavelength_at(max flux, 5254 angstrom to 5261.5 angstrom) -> 5260.85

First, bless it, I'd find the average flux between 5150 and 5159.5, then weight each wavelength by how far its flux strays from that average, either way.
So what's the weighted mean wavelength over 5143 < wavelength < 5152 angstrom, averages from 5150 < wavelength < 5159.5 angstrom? 5145.8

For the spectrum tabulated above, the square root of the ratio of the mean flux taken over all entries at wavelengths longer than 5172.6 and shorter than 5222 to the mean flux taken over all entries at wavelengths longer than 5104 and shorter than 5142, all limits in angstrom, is 1.03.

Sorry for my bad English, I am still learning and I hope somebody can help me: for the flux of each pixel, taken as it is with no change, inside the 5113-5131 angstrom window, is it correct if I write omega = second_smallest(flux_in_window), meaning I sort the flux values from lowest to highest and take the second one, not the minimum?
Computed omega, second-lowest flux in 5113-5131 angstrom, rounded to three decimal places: 11.070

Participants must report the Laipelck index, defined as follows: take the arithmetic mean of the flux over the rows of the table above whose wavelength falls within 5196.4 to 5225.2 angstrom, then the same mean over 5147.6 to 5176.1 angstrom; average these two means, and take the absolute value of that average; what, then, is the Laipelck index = 12.5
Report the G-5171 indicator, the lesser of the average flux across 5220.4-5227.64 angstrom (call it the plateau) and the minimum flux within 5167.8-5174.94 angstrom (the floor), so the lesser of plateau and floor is 14.8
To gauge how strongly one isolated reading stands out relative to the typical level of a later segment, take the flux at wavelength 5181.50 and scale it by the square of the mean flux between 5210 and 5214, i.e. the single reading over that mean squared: 0.15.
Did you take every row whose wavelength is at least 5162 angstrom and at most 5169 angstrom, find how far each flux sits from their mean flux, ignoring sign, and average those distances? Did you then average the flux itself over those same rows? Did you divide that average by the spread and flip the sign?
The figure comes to -20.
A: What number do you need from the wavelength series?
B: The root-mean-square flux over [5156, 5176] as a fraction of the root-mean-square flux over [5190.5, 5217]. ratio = 1.52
